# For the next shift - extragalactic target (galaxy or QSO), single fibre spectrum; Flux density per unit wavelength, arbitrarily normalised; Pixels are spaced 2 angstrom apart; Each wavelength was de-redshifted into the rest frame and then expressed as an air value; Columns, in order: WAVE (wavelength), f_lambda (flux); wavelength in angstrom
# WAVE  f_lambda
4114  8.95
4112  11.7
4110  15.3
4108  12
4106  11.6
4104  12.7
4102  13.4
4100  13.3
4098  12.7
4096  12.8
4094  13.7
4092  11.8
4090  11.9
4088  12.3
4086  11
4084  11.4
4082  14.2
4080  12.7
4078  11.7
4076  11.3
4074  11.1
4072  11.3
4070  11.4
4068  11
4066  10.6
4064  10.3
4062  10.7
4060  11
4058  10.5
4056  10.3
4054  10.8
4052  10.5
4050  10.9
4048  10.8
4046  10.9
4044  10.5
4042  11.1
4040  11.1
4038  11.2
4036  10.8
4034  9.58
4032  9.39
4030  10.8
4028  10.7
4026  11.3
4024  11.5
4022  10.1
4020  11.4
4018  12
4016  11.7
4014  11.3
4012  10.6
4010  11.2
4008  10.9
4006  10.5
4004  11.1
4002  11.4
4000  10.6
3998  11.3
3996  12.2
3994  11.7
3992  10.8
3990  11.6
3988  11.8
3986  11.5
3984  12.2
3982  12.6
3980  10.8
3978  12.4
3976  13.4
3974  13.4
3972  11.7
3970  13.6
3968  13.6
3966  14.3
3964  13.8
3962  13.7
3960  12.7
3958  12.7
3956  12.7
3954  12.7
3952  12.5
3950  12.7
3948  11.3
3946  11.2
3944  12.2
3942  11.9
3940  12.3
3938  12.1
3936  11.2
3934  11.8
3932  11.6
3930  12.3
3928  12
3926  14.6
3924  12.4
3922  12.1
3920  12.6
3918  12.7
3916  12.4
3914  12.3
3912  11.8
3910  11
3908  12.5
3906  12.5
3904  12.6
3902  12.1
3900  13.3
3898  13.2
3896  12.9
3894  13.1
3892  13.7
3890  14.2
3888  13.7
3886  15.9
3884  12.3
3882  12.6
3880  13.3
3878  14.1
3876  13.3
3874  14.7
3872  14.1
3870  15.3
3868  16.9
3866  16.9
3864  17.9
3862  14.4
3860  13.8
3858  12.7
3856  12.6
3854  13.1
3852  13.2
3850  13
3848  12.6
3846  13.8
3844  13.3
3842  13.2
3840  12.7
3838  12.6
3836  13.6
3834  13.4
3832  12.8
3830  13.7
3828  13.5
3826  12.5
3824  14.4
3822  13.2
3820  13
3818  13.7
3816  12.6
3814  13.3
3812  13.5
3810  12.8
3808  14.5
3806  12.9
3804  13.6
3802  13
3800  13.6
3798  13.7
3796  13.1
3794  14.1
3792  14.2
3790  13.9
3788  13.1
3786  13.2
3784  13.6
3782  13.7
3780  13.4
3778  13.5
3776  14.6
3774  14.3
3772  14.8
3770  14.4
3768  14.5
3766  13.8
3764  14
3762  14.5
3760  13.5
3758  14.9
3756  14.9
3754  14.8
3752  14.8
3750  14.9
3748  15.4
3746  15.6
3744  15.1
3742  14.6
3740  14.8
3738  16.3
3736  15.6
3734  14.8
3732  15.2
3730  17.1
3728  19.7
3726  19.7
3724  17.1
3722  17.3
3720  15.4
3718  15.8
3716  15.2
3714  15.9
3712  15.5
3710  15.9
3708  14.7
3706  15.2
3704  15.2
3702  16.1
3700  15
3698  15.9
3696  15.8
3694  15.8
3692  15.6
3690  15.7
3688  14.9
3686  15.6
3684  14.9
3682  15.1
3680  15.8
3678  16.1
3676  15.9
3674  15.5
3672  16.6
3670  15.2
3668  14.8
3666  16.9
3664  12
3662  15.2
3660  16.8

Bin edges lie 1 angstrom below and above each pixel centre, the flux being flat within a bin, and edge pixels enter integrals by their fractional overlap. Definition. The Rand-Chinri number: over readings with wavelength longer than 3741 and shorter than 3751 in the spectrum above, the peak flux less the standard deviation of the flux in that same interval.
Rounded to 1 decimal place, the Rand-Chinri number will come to 15.2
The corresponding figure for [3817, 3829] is 13.8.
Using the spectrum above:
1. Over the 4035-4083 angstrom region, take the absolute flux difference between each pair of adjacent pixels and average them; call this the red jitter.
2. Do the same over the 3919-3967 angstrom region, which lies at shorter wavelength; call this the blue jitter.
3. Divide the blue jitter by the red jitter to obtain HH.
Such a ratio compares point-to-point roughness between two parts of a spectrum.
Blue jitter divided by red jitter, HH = 1.6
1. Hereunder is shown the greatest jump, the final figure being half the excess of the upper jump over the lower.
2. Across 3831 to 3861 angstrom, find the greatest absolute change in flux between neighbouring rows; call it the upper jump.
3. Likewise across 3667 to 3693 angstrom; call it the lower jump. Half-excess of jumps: -0.1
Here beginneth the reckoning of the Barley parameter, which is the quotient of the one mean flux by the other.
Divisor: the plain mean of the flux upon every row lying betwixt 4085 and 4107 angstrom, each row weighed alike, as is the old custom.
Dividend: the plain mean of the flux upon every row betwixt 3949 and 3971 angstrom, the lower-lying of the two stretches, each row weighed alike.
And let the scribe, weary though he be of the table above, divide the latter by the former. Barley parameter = 1.06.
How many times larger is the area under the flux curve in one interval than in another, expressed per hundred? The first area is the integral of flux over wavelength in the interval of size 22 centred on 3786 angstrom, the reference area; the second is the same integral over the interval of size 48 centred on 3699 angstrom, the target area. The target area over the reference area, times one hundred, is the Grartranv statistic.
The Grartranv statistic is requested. 249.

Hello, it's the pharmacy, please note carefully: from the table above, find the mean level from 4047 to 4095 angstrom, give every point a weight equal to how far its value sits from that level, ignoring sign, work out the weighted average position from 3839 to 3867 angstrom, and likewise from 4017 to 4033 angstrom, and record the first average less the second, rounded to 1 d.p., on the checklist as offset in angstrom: -170.6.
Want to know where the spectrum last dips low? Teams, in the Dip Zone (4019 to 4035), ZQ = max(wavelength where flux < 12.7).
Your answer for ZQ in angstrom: 4034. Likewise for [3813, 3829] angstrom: 3826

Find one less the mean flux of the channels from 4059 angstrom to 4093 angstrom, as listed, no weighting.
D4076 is -10.5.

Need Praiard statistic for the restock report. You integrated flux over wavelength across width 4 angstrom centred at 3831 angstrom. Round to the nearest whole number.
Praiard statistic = 53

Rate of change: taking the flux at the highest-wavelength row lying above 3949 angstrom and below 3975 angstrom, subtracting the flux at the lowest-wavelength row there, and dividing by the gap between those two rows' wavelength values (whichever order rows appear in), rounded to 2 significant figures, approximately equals 0.029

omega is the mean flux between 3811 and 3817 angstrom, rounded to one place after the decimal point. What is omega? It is 13.1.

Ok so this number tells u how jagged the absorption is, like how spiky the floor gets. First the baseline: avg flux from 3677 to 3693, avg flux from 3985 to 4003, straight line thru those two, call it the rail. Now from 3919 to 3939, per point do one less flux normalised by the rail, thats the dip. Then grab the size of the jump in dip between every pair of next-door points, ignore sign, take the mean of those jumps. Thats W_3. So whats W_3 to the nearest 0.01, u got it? 0.08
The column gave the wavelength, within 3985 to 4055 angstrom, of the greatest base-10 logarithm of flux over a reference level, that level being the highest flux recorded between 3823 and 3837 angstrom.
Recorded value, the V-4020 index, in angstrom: 3996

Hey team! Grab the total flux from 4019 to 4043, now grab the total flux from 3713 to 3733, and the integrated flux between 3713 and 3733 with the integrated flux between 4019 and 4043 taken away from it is 79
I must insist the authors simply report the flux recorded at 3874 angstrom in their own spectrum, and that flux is 14.7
